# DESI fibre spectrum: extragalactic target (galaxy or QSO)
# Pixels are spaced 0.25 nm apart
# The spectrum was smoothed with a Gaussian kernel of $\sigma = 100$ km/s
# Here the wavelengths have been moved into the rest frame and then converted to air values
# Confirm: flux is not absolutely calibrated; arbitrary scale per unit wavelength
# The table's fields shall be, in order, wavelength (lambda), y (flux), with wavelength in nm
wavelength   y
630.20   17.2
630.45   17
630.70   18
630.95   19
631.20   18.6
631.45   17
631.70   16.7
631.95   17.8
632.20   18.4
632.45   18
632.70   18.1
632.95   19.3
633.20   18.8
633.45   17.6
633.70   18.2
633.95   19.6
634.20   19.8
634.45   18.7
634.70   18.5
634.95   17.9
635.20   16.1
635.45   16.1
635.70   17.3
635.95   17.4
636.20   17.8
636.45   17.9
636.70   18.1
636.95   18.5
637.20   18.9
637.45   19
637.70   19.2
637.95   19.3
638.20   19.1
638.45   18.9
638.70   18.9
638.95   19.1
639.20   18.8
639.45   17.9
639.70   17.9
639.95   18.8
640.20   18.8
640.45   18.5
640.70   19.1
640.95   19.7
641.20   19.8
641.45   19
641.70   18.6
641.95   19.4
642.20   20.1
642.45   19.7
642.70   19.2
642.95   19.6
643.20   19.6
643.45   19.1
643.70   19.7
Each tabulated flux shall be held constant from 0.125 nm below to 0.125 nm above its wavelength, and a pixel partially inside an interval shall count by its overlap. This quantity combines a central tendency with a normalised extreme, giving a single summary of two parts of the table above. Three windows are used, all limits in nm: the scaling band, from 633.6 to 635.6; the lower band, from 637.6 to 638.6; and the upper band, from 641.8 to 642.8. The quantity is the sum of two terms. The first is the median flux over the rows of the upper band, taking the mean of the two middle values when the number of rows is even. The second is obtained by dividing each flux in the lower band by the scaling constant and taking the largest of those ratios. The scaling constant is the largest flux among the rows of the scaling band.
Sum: 20.5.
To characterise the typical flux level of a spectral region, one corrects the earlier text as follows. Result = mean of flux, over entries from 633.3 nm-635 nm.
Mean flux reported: 18.6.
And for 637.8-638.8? 19.1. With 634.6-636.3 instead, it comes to 17.3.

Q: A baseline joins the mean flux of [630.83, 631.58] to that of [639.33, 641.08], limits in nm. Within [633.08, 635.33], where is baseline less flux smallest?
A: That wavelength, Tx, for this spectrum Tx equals 634.20 nm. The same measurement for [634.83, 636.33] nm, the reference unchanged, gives 634.95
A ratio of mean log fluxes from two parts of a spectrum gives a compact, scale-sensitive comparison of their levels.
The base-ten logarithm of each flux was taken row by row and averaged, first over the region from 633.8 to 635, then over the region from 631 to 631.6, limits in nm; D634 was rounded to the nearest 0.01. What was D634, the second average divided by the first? 0.98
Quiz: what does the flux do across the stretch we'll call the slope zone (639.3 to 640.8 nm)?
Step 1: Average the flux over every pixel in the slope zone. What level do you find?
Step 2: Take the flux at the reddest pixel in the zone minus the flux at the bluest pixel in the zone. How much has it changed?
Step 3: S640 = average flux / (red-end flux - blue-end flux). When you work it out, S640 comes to 15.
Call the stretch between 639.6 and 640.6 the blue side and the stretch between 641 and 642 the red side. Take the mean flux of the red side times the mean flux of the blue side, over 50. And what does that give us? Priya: 7.1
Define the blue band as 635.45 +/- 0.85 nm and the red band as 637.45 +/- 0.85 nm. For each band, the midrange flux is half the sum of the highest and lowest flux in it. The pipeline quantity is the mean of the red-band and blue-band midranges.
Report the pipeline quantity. 18.00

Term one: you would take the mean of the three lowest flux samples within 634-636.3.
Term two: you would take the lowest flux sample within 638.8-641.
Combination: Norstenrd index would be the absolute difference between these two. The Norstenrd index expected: 1.4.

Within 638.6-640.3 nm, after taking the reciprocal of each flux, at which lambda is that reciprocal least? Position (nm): 638.95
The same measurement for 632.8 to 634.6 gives 634.20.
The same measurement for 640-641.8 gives 641.20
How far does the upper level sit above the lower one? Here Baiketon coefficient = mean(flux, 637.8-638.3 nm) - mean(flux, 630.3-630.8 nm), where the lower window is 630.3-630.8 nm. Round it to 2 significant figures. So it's 1.7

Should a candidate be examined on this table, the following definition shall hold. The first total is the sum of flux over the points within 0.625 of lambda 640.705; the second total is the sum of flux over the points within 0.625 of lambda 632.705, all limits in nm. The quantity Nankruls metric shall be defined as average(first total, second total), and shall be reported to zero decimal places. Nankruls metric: 94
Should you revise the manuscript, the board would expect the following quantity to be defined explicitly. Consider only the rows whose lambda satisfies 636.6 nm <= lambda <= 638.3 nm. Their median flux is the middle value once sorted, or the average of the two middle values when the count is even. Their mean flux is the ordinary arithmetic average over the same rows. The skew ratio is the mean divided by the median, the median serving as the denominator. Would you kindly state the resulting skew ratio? 0.99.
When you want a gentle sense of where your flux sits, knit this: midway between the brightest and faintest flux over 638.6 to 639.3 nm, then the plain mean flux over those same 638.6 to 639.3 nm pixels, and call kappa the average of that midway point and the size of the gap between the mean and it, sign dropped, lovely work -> 9.5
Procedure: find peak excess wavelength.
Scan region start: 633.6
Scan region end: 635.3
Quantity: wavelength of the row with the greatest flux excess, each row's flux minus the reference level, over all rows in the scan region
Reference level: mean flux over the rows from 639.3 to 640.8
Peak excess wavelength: 634.20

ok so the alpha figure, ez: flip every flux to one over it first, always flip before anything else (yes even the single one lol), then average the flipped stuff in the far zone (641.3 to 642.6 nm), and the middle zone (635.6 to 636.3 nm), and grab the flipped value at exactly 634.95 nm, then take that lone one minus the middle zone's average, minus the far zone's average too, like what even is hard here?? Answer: -0.0530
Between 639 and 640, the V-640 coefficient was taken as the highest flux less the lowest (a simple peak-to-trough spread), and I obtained 0.9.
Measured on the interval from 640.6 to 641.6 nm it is 0.8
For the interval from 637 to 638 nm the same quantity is 0.4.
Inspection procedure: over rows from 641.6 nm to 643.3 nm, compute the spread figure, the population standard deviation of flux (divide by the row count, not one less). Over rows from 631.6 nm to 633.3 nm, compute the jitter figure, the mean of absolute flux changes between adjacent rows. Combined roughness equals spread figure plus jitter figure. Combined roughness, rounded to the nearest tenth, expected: 1.1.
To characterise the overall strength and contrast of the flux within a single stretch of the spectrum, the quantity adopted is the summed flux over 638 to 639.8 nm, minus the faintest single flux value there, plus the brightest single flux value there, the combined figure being 132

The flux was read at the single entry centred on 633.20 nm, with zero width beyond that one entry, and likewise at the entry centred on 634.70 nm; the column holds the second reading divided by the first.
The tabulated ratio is 0.98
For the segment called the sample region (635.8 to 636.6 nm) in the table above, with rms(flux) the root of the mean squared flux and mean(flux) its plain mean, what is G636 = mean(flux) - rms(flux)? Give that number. -0.001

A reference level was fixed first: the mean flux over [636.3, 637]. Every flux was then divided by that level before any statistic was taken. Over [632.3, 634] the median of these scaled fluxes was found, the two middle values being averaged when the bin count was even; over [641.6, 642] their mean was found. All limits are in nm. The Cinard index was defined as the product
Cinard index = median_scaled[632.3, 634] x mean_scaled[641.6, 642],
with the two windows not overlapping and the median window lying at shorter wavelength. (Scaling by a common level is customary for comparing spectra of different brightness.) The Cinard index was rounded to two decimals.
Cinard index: 1.05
